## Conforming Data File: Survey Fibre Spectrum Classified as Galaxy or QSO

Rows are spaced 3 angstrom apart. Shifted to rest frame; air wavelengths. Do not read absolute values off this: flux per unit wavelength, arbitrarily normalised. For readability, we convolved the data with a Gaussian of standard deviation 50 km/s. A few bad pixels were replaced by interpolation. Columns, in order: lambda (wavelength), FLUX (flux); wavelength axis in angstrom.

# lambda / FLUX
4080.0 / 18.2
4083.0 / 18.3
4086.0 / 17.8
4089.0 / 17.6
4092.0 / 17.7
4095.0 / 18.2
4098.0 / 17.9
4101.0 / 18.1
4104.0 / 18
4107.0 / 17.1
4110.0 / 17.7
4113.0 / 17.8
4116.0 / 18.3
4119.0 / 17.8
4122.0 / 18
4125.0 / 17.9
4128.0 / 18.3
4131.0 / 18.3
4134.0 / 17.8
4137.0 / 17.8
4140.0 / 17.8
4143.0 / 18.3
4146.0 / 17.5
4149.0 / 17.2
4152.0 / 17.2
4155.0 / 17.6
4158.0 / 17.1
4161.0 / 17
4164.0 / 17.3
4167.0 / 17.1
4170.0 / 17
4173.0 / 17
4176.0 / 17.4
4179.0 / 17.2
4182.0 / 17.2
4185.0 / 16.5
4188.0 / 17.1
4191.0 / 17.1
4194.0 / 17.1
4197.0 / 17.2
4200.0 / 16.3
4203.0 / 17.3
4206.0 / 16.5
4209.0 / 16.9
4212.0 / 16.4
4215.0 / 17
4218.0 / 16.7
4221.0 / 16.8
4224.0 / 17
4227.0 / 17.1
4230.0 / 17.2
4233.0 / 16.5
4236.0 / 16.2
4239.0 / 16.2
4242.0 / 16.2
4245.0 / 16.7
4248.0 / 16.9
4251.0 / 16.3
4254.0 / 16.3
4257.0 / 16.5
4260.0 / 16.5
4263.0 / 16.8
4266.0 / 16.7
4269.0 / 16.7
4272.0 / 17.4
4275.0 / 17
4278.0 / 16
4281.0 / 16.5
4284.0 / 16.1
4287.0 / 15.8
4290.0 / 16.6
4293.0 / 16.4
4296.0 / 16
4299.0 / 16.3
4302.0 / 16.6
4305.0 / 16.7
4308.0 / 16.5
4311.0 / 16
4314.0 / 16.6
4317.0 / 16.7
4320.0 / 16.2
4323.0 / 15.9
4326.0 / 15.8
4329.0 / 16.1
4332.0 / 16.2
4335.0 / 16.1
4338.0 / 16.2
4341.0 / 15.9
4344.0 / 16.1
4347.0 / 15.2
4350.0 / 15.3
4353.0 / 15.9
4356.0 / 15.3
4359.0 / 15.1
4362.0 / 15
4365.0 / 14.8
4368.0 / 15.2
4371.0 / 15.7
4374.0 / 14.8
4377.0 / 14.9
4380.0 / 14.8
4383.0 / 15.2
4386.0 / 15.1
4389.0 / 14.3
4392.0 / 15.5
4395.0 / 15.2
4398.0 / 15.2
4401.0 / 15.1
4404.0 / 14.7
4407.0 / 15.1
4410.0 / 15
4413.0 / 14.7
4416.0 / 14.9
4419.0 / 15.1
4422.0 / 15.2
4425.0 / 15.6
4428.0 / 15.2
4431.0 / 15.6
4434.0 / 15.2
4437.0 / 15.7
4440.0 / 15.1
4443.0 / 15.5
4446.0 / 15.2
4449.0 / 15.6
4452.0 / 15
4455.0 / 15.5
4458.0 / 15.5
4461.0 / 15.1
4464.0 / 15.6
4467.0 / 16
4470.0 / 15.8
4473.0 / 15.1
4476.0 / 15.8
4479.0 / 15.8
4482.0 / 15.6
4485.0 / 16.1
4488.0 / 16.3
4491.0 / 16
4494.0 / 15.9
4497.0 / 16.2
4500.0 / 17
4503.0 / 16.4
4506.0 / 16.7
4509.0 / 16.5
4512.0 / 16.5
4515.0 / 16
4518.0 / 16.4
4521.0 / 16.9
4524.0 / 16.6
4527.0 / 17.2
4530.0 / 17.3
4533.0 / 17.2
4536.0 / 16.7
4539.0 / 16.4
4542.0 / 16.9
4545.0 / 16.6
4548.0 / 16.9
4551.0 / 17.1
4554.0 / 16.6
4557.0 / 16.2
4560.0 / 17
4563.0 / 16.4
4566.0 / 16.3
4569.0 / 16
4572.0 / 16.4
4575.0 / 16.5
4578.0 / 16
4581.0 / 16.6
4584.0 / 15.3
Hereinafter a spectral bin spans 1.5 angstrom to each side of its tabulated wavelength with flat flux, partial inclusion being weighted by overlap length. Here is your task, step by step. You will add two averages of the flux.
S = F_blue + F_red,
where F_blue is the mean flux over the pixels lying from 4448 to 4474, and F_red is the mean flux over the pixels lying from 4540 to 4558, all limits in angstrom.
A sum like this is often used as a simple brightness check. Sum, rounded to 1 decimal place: 32.2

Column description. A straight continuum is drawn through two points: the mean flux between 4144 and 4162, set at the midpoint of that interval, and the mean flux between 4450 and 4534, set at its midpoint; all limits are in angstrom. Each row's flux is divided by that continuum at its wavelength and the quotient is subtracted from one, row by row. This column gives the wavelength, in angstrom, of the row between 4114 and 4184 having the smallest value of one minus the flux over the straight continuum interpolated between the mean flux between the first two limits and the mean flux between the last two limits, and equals 4143.0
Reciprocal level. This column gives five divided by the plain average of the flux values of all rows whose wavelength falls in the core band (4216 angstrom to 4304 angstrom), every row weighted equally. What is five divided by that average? 0.30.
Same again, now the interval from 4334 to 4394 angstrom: 0.33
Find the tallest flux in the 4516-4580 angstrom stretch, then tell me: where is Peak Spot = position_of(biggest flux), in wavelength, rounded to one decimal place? 4530.0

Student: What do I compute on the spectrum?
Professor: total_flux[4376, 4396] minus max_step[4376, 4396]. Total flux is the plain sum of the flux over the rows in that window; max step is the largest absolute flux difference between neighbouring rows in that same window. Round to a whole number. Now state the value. 104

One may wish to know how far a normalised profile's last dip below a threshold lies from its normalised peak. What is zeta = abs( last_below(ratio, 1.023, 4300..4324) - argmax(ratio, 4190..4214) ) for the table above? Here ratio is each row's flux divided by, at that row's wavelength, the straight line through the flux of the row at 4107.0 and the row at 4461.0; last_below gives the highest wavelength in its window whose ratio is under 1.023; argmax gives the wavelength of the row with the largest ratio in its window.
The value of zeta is 120 angstrom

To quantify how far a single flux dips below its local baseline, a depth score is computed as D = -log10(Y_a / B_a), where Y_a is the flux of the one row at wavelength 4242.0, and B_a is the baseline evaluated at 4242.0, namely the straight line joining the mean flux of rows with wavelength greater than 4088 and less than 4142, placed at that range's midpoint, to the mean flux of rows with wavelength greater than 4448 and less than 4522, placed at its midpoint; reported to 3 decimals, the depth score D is 0.027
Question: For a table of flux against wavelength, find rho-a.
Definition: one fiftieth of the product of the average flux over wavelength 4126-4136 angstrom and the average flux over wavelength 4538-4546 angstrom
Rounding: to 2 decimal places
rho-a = 6.03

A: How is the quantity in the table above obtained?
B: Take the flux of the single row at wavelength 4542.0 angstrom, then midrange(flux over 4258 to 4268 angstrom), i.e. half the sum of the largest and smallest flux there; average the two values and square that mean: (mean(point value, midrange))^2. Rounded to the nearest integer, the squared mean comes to 281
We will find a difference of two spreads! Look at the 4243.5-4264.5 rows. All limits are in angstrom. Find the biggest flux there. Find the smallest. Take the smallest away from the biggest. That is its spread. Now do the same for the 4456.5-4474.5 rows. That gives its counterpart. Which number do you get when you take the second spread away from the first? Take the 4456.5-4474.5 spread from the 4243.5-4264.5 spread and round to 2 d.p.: -0.30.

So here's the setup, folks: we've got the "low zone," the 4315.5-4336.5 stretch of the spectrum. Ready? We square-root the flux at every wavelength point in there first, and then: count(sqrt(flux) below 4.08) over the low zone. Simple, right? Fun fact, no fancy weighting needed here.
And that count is 6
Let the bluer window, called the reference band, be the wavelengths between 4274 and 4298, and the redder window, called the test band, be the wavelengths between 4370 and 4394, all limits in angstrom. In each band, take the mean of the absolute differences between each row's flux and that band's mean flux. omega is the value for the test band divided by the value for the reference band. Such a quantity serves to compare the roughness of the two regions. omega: 1.04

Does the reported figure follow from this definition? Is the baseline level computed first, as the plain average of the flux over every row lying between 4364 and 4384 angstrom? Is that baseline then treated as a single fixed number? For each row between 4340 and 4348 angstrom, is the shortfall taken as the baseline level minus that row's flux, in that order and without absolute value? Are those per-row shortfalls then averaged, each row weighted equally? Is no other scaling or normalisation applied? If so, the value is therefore -0.7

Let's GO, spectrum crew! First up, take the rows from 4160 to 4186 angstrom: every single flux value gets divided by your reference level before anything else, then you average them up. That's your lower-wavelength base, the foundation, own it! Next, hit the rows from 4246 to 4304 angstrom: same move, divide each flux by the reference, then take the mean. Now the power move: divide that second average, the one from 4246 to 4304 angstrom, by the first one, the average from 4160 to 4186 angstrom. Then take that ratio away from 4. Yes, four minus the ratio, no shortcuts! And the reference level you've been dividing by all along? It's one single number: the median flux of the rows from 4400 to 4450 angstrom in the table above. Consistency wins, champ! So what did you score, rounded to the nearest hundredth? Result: 3.03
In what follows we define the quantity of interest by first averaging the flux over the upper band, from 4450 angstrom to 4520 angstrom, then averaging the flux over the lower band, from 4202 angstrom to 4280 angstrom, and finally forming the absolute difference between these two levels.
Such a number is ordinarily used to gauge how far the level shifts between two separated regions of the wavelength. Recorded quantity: 0.7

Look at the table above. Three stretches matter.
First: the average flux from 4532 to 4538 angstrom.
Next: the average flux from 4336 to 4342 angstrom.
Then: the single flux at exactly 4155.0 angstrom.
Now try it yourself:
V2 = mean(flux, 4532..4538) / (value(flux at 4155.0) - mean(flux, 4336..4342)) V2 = 11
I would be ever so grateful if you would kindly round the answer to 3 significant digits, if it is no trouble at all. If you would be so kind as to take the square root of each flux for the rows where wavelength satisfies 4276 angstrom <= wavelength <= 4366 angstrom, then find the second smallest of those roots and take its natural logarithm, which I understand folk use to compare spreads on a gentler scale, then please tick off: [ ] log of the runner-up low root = 1.35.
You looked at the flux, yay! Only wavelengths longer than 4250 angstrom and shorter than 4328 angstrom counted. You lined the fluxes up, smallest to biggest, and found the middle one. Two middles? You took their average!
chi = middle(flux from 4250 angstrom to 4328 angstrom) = 16.5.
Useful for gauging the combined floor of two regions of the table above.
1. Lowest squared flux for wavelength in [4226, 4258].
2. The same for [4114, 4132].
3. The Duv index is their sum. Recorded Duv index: 579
